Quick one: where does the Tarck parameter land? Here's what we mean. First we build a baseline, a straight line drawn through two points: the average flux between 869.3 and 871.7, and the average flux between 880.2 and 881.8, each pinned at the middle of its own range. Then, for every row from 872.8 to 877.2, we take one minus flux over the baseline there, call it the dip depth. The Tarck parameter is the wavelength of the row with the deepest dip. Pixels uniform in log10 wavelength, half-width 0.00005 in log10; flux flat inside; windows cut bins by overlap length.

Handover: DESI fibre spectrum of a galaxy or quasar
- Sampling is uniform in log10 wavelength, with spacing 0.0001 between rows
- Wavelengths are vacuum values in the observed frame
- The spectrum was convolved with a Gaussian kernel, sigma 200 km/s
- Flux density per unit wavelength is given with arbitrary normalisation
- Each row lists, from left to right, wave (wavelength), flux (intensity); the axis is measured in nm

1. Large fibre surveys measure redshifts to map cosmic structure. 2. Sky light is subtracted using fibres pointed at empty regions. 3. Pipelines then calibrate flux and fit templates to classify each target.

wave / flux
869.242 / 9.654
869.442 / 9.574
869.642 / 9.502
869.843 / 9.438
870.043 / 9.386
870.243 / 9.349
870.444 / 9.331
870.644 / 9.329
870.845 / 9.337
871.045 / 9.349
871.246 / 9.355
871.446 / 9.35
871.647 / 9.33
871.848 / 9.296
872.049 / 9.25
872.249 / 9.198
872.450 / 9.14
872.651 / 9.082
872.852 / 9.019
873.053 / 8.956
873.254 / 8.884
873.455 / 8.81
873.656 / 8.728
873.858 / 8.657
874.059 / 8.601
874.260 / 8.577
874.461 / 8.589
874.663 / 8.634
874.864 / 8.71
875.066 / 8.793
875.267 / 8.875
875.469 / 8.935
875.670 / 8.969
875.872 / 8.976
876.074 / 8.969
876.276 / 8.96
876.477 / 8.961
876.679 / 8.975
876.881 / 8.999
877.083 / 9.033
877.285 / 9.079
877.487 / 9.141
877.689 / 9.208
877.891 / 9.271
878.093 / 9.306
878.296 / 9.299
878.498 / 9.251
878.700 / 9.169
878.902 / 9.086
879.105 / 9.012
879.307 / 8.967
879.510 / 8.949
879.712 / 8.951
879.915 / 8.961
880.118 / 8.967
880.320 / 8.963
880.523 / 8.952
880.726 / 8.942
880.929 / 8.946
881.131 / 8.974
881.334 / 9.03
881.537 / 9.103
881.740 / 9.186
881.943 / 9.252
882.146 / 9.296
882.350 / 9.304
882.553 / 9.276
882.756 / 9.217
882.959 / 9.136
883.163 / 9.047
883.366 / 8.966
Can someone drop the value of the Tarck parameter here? 874.260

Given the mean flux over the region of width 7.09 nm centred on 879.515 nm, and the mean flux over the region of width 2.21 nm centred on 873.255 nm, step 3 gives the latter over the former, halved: 0.488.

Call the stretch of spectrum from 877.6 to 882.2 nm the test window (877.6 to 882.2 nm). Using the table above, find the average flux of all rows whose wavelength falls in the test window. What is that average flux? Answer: 9.09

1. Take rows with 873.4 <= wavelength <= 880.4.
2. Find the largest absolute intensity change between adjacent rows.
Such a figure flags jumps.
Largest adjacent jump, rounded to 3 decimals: 0.083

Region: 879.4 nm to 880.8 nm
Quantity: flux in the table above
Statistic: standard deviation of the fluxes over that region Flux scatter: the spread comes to 0.01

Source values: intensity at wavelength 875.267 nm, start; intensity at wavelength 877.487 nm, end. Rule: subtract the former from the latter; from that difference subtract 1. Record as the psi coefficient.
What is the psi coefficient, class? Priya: -0.73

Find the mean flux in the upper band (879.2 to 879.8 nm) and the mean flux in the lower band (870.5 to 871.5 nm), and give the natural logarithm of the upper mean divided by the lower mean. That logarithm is -0.042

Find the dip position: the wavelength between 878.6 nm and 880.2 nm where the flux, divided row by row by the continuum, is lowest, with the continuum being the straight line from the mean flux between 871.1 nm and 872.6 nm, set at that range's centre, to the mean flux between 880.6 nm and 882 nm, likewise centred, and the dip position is 879.510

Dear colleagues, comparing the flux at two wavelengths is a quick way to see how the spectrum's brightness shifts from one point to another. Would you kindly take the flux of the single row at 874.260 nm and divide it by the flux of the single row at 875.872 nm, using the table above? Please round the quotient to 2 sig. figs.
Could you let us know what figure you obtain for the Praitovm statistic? 0.96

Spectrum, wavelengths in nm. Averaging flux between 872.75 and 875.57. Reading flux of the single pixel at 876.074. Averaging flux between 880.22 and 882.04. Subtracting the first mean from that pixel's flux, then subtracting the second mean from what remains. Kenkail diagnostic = -8.84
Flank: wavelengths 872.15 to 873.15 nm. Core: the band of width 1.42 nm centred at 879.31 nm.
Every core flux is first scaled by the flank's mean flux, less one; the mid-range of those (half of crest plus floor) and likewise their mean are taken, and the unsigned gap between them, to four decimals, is 0.0050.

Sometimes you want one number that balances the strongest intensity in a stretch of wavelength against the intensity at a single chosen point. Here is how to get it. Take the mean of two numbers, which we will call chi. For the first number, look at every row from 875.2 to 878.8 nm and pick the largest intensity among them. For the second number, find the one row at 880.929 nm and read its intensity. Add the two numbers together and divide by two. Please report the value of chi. 9.13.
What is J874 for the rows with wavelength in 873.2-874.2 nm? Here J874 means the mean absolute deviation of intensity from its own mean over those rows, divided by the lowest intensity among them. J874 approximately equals 0.010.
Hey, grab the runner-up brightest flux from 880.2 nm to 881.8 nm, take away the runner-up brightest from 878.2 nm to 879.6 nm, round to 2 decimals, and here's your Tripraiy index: -0.15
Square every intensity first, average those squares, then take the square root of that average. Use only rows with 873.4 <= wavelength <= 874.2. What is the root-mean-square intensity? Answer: 8.70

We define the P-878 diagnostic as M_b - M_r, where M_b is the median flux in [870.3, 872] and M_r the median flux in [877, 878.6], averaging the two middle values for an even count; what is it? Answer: 0.10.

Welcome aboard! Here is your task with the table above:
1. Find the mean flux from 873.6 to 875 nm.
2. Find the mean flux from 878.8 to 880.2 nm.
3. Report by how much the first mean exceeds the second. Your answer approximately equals -0.3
